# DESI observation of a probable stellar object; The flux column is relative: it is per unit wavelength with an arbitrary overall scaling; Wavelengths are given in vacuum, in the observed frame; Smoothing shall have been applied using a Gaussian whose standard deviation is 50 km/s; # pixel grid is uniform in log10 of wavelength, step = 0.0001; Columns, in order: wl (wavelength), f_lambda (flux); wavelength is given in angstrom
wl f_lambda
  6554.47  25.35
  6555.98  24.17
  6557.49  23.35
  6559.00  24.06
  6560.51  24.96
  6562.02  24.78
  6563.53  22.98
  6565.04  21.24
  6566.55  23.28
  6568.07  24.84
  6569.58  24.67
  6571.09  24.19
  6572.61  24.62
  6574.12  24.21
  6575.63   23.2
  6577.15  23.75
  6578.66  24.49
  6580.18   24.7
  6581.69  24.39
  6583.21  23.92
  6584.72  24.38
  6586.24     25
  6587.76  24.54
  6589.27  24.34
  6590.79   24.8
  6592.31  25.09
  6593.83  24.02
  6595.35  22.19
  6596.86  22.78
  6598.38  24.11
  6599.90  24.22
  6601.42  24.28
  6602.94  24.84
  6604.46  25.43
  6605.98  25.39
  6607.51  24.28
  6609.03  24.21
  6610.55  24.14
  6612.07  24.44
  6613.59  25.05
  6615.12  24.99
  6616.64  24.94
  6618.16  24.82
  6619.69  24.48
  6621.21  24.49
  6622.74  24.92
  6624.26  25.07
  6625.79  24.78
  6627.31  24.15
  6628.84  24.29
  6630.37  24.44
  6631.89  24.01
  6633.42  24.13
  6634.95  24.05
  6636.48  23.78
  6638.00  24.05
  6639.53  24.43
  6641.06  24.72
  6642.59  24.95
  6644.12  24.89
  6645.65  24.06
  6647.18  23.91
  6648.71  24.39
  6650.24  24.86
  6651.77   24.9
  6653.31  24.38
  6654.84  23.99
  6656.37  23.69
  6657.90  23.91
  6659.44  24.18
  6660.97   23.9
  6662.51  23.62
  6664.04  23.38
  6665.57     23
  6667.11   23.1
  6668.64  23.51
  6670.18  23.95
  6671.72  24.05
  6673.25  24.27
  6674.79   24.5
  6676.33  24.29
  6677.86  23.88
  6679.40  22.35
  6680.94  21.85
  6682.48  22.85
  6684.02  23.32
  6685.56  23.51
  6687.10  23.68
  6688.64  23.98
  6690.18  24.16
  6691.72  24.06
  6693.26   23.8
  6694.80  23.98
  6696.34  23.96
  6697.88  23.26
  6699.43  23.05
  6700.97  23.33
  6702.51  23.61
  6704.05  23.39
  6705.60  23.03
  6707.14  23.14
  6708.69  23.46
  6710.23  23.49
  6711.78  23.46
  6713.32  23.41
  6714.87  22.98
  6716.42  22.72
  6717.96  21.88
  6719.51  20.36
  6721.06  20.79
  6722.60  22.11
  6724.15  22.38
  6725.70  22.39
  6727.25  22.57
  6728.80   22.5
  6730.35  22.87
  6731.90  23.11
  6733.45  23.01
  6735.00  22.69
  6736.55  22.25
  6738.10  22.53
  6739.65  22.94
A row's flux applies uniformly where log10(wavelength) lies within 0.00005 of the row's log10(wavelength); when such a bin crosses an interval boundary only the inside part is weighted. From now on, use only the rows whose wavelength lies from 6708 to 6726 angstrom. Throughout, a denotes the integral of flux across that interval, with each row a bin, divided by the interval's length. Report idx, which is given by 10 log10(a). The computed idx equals 13.5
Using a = 22.5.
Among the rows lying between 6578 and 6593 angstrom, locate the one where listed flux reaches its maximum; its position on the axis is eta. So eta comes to 6592.31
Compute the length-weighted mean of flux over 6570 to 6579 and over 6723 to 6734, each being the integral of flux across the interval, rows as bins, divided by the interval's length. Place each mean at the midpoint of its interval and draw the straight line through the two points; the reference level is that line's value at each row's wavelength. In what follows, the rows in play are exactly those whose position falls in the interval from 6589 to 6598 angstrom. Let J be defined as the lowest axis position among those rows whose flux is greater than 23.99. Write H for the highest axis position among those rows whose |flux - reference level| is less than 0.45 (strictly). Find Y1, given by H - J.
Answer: 4.6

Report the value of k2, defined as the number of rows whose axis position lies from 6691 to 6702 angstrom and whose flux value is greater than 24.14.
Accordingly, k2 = 0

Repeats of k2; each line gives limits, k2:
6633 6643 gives 3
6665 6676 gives 2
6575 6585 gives 4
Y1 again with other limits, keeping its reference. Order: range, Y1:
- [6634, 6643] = 1.5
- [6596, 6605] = 3.0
